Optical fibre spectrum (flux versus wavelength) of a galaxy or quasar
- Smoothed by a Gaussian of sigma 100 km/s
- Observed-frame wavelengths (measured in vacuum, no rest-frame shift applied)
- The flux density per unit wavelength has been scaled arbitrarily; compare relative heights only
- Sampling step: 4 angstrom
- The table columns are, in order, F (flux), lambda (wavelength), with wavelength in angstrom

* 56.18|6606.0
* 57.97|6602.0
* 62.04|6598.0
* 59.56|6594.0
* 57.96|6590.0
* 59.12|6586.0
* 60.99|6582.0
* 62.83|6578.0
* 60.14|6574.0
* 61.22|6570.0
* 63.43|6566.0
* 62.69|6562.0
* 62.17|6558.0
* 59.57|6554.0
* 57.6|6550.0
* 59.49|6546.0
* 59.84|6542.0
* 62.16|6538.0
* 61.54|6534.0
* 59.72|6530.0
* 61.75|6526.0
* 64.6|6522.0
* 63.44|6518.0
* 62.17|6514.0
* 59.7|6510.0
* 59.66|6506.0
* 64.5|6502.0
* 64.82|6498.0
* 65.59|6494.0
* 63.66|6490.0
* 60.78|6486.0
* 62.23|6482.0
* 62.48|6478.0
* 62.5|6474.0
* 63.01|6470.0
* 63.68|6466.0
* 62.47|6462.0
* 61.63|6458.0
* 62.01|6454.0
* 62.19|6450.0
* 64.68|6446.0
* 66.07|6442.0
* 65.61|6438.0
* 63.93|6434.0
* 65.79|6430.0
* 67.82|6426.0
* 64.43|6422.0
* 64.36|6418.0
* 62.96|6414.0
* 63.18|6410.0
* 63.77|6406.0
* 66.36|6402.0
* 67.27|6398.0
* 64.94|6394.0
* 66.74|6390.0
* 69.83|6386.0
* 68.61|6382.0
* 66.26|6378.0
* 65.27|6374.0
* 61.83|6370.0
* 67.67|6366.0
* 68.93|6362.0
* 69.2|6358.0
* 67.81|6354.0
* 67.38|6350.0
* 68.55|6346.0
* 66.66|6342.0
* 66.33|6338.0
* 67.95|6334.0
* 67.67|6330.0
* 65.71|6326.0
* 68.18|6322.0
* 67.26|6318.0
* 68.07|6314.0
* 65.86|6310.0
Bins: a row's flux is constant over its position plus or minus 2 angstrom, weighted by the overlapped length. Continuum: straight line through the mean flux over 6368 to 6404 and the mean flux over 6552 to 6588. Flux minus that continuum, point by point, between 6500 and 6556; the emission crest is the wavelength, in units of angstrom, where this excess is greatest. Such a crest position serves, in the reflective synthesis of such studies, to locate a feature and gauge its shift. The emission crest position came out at 6522.0 angstrom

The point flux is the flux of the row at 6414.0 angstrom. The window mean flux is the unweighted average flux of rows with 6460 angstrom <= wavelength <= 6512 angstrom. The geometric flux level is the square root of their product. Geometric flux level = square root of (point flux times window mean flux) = 63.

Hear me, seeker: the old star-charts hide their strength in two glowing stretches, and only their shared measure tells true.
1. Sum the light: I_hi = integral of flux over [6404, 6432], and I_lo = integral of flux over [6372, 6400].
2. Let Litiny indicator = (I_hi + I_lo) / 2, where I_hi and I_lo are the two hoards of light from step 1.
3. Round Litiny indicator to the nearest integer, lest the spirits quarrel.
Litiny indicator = 1842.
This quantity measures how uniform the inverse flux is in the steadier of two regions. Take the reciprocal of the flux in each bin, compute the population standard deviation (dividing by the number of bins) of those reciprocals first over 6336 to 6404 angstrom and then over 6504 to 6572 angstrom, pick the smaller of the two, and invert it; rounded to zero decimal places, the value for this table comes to 2347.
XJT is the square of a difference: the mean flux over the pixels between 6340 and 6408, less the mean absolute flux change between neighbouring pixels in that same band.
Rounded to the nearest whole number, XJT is 4219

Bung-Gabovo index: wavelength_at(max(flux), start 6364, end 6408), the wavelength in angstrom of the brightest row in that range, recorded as 6386.0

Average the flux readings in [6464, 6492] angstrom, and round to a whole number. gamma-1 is 63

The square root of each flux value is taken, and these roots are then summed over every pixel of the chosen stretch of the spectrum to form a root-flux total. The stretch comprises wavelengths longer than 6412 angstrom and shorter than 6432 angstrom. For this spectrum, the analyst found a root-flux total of 40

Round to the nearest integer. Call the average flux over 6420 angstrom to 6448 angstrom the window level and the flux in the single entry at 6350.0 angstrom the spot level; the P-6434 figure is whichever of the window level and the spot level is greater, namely 67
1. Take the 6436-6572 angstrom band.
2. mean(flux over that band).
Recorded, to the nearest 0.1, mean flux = 62.3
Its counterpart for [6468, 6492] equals 62.4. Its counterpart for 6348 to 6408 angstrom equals 66.8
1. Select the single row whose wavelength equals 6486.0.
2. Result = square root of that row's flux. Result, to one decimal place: 7.8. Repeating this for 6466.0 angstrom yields 8.0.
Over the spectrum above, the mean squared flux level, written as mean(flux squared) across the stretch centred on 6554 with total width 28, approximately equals 3686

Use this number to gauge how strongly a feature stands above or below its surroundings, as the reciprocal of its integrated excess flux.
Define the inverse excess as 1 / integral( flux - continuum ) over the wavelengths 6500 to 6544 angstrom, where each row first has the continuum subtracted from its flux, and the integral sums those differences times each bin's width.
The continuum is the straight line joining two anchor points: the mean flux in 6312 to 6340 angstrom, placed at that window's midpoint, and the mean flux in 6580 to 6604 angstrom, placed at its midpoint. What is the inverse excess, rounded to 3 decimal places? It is 0.226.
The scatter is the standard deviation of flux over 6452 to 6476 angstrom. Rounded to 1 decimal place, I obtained 0.7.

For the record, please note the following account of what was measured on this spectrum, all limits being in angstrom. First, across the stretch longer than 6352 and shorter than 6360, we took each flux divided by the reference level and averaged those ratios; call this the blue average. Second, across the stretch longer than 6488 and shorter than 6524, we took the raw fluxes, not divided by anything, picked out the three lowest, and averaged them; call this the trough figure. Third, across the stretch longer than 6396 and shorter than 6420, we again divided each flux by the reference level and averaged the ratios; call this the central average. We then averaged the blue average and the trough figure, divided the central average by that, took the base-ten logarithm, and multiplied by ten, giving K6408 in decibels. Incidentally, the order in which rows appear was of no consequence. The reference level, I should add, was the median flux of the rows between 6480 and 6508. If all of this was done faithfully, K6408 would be -14.8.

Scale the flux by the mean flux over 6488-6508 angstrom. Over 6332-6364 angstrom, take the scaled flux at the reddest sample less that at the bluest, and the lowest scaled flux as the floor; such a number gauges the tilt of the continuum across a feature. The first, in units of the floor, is 0.015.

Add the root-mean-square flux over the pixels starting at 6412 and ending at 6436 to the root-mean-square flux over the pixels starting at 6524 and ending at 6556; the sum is 125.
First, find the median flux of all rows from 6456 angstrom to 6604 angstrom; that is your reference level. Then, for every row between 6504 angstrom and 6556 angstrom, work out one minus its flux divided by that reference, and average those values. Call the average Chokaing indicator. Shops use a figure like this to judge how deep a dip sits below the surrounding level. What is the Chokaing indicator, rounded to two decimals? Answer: 0.02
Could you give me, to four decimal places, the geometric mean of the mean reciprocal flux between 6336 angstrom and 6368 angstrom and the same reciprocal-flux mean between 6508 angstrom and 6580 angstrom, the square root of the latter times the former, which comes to 0.0155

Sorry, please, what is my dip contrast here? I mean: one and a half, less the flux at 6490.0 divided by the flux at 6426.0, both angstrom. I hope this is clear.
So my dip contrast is 0.561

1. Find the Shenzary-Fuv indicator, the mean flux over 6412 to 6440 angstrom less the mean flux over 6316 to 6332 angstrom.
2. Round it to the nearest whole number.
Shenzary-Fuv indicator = -2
